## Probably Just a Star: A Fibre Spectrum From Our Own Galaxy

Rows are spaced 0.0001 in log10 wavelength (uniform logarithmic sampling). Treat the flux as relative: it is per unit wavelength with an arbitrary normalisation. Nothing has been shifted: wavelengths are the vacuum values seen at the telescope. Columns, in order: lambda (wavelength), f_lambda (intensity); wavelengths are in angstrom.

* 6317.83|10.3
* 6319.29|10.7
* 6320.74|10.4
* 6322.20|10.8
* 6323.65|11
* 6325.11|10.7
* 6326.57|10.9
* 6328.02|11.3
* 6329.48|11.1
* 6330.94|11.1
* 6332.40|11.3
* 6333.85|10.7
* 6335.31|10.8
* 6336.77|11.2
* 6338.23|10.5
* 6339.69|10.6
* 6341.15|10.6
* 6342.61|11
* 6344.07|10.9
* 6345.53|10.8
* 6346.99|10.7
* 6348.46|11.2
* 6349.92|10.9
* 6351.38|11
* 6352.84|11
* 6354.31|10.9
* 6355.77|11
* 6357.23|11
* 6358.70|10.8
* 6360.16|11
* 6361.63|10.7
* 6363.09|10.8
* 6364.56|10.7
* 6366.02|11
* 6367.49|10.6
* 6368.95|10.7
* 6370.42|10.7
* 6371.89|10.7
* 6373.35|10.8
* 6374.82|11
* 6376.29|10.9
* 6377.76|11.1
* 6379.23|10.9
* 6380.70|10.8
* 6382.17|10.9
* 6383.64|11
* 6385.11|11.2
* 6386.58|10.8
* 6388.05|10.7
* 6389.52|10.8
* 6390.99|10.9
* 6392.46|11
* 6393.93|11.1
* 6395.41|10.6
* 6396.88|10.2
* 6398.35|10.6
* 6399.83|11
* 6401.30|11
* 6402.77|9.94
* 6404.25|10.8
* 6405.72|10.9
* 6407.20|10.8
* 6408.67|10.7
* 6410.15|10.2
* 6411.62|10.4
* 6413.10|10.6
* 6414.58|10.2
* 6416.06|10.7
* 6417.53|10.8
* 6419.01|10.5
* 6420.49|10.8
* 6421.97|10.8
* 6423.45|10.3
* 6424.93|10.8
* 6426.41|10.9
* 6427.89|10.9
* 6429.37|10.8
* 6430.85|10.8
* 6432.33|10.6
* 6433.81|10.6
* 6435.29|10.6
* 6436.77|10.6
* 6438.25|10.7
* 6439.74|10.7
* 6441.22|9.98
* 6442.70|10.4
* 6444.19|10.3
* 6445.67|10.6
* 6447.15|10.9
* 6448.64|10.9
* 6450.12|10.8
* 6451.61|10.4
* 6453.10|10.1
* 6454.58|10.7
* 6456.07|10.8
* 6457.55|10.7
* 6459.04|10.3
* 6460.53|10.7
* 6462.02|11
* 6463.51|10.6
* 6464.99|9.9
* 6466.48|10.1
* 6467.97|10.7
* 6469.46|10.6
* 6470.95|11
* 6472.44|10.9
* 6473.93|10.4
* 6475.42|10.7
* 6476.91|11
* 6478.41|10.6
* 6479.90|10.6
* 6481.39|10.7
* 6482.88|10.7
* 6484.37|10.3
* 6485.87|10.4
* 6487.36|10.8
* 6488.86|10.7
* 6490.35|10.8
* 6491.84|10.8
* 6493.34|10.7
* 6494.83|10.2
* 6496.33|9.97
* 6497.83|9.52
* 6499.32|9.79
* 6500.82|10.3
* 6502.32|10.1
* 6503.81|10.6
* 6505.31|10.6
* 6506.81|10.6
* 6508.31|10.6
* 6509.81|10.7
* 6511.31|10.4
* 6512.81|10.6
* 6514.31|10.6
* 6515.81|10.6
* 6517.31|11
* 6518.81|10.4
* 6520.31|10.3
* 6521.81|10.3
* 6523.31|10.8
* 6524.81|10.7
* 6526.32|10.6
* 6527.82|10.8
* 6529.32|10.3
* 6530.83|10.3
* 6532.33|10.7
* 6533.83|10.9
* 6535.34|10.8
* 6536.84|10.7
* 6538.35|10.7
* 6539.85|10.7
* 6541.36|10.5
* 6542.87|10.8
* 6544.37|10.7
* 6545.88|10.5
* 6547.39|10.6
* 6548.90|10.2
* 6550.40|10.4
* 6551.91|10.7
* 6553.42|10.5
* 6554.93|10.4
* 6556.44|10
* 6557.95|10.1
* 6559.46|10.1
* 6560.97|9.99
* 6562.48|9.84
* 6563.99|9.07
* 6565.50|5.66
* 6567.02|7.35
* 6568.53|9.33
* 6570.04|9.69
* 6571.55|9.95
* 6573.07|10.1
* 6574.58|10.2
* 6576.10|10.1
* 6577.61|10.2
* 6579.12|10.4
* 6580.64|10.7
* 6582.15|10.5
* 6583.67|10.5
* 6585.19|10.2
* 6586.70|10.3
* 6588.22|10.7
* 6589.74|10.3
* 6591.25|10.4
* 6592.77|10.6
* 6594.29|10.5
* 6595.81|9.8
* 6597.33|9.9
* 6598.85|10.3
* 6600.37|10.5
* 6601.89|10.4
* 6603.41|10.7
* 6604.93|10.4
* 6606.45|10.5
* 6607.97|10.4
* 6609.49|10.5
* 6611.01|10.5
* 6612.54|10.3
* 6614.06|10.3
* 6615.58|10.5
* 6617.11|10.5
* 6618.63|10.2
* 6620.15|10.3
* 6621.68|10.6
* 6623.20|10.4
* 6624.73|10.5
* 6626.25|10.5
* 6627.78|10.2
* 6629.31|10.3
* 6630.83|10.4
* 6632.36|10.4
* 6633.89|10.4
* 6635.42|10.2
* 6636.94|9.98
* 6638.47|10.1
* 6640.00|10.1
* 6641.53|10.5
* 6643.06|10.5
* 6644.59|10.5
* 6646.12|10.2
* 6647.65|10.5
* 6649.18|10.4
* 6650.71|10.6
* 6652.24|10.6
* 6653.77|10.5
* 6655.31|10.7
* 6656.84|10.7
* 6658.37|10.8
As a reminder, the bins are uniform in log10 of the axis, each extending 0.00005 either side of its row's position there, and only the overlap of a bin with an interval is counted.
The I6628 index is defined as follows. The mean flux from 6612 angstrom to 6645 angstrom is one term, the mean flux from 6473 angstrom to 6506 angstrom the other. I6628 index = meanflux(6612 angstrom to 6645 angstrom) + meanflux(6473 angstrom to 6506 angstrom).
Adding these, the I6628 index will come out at 20.8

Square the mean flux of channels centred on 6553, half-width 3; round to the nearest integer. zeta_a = 110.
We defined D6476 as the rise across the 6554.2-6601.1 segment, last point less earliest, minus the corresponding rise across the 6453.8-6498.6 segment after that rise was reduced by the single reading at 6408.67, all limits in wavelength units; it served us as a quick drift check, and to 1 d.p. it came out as 12.0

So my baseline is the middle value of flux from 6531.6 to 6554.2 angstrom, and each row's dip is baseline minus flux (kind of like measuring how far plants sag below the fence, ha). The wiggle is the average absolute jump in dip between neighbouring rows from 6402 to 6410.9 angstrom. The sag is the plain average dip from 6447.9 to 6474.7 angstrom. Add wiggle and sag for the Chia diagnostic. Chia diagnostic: 0.44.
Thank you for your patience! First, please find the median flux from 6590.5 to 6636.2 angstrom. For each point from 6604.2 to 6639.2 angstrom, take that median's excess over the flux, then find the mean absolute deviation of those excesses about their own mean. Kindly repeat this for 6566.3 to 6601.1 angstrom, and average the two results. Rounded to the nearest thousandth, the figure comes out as 0.263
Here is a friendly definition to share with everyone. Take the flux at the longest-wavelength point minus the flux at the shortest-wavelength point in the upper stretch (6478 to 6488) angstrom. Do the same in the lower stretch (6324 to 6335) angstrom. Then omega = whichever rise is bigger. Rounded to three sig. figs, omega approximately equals 0.200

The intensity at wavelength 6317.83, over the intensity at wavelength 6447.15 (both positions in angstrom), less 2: -1.06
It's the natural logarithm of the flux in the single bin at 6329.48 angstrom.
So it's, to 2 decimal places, 2.41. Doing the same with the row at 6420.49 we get 2.38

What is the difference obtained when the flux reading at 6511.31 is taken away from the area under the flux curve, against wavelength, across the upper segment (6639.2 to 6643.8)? 37.2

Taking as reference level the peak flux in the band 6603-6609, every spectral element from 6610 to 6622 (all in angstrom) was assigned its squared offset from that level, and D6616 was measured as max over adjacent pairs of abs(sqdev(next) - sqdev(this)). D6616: 0.21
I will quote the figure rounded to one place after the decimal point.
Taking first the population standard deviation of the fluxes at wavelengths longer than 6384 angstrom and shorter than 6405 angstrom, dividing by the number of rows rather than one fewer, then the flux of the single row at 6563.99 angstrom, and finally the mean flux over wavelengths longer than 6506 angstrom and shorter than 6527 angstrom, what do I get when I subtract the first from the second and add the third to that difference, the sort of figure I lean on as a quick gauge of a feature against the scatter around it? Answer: 19.3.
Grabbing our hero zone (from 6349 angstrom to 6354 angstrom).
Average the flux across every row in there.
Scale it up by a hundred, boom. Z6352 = 1097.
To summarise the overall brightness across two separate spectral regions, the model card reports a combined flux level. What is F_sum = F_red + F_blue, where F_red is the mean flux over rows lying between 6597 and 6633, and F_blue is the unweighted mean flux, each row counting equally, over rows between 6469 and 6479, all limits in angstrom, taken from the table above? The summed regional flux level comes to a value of 21.1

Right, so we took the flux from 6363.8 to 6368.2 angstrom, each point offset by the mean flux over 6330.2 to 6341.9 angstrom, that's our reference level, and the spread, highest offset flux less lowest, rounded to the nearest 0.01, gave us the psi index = 0.40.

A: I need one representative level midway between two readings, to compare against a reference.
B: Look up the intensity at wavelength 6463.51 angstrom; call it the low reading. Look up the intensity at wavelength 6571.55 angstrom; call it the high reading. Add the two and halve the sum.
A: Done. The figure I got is 10.3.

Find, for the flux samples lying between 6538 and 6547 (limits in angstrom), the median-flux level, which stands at 10.7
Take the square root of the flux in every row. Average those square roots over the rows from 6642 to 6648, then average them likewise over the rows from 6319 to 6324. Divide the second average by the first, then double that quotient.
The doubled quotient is 2.03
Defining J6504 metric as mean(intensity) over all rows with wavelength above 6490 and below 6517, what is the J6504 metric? 10.4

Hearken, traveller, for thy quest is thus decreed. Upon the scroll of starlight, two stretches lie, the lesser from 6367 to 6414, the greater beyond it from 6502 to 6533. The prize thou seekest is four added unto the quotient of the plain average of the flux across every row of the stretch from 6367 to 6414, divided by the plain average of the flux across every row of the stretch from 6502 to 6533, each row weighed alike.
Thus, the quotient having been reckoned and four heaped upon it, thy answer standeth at 5.02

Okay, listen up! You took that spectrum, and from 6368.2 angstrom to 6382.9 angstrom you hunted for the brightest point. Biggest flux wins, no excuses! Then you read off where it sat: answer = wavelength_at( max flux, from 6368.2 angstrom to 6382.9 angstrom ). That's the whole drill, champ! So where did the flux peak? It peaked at 6377.76 angstrom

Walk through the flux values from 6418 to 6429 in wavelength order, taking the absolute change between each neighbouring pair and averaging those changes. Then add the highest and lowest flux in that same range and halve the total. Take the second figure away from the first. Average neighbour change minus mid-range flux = -10.37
